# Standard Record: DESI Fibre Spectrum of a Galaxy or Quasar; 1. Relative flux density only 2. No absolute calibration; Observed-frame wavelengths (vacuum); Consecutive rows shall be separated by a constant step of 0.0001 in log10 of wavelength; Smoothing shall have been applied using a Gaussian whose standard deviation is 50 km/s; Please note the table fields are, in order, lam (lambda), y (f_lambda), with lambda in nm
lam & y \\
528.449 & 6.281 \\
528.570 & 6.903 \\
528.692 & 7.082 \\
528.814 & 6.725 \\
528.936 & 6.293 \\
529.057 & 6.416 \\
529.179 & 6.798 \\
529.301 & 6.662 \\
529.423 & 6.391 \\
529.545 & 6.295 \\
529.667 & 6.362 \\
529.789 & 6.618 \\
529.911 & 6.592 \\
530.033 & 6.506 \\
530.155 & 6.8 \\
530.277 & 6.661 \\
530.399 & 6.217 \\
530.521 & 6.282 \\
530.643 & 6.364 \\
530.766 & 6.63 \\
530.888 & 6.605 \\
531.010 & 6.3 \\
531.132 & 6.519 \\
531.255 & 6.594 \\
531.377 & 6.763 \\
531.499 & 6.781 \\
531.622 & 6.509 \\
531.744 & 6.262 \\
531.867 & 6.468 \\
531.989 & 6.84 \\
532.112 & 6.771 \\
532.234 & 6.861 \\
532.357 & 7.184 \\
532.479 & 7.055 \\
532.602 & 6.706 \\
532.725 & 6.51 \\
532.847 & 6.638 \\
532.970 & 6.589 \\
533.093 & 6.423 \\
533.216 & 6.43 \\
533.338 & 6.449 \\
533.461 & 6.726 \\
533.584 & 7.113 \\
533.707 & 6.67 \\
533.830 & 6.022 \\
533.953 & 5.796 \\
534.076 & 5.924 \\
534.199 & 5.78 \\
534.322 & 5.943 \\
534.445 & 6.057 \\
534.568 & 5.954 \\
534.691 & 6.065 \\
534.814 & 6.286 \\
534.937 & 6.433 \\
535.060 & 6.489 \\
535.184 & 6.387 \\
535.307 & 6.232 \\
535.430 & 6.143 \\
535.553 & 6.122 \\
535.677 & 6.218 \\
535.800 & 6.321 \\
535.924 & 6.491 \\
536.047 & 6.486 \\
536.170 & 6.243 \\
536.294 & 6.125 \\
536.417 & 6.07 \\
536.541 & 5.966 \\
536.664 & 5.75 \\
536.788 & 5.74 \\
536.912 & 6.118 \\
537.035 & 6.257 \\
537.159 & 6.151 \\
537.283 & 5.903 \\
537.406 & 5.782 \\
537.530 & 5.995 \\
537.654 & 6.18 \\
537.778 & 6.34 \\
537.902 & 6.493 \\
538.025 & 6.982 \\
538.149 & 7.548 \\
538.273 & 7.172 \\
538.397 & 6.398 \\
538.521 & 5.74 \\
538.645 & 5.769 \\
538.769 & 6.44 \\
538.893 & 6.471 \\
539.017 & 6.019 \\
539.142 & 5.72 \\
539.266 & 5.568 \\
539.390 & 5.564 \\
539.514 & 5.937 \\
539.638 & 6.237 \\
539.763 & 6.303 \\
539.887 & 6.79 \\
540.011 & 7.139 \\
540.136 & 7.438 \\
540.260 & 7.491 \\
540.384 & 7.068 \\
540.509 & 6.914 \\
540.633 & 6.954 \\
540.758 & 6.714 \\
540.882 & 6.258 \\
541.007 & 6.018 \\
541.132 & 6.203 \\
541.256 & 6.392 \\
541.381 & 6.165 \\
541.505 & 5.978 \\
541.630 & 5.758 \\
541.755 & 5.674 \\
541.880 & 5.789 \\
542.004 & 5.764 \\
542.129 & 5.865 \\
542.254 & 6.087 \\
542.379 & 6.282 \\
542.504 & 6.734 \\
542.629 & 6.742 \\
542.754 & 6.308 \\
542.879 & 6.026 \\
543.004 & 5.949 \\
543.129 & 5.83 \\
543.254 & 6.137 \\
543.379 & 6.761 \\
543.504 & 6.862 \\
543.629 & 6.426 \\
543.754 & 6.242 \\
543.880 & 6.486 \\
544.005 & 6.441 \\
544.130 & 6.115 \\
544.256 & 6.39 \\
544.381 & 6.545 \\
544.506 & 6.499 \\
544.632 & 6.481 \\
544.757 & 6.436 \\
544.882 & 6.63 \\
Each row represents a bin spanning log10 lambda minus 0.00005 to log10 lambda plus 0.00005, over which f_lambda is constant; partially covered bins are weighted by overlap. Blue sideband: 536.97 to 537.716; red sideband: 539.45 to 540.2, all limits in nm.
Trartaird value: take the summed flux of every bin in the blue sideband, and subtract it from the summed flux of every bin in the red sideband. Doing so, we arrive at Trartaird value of 3.6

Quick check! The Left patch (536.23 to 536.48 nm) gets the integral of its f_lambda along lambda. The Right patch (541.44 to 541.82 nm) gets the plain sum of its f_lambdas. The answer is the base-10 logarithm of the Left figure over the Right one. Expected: -1.06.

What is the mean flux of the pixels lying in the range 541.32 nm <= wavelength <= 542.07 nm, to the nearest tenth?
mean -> 5.9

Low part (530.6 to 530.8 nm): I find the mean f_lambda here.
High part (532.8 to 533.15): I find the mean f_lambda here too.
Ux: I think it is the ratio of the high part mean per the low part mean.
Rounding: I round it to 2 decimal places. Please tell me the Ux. 1.01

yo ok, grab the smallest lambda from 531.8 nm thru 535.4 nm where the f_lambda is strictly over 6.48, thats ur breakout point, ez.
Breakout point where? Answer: 531.989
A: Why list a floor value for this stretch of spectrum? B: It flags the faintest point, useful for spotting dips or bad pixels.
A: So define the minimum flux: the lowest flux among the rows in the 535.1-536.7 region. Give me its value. 5.75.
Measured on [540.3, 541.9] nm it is 5.674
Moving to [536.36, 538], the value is 5.74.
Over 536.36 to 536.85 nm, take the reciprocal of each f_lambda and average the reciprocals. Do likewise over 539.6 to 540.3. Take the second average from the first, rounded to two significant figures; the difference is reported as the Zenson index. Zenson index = 0.024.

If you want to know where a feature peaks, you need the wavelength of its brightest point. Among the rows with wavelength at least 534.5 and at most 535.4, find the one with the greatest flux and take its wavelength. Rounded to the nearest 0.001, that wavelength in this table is 535.060 nm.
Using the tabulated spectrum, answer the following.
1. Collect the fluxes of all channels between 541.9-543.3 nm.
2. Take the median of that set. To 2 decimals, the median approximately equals 6.09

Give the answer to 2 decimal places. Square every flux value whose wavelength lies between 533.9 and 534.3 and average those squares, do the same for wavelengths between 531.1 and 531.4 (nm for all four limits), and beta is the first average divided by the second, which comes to 0.78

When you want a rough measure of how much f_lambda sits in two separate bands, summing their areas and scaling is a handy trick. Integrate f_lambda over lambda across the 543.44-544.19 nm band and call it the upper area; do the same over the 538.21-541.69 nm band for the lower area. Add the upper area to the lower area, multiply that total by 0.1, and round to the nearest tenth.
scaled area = 2.7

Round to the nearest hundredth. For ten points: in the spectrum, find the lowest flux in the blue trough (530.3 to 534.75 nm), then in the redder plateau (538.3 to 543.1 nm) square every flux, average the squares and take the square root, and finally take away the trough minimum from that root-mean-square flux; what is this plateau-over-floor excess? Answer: 0.52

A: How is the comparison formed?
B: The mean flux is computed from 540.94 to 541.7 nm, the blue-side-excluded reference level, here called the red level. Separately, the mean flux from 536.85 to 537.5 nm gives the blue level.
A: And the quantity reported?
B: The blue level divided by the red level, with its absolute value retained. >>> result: 0.99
